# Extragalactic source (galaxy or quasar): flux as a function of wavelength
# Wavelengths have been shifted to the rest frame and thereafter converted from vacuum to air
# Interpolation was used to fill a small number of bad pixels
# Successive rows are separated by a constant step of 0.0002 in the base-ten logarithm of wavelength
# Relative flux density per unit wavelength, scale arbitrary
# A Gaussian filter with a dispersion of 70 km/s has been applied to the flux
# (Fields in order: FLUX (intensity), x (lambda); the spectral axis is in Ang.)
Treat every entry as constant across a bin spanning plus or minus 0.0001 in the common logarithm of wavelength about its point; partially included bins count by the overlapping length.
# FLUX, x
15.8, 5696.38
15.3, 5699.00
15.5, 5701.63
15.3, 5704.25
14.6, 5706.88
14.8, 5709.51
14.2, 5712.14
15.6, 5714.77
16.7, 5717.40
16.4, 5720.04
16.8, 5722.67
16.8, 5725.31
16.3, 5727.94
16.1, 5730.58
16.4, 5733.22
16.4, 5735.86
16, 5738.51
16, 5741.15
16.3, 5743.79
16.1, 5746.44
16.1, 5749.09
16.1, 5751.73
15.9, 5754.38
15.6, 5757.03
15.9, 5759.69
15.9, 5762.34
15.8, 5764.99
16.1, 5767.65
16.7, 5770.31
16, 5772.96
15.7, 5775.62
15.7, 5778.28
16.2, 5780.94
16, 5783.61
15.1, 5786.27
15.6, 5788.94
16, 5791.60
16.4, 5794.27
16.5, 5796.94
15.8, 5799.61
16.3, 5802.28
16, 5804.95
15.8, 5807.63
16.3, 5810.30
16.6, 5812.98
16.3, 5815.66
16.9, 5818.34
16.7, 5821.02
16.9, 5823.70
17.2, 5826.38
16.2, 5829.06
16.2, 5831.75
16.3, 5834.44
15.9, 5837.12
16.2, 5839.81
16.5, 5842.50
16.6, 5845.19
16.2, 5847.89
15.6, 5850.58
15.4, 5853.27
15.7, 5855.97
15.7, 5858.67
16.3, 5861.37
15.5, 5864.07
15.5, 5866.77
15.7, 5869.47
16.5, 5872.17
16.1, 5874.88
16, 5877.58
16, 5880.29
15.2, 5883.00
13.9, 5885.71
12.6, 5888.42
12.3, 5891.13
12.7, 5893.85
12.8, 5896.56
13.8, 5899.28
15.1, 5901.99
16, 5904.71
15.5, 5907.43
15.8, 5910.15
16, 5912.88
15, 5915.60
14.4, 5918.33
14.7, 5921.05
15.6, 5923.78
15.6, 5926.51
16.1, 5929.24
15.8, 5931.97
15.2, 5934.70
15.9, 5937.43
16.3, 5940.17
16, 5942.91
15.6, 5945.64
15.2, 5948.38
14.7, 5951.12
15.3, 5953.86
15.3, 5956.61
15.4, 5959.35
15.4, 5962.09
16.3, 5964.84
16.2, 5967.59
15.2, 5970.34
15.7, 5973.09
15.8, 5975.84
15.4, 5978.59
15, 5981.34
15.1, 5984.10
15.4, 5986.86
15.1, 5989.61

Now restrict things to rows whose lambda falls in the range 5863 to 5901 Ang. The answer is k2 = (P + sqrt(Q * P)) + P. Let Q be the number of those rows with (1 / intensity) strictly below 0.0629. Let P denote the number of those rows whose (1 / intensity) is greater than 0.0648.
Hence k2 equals 19.3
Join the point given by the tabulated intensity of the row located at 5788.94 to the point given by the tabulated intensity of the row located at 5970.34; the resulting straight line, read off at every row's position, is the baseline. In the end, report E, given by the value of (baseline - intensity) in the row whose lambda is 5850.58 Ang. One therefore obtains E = -0.1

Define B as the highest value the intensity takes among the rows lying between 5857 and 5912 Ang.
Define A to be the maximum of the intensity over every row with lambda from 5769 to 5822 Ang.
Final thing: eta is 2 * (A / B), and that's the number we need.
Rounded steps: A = 16.9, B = 16.5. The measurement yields 2.05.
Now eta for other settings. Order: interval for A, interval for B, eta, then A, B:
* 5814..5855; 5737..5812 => 2.06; 17.2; 16.7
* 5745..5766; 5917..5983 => 1.98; 16.1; 16.3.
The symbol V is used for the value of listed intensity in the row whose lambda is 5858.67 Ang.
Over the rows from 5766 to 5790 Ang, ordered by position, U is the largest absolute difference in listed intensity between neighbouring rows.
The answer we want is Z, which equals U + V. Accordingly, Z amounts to 16.60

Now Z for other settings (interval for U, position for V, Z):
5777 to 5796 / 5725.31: 17.70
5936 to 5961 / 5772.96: 16.60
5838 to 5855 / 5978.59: 16.00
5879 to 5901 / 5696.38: 17.10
